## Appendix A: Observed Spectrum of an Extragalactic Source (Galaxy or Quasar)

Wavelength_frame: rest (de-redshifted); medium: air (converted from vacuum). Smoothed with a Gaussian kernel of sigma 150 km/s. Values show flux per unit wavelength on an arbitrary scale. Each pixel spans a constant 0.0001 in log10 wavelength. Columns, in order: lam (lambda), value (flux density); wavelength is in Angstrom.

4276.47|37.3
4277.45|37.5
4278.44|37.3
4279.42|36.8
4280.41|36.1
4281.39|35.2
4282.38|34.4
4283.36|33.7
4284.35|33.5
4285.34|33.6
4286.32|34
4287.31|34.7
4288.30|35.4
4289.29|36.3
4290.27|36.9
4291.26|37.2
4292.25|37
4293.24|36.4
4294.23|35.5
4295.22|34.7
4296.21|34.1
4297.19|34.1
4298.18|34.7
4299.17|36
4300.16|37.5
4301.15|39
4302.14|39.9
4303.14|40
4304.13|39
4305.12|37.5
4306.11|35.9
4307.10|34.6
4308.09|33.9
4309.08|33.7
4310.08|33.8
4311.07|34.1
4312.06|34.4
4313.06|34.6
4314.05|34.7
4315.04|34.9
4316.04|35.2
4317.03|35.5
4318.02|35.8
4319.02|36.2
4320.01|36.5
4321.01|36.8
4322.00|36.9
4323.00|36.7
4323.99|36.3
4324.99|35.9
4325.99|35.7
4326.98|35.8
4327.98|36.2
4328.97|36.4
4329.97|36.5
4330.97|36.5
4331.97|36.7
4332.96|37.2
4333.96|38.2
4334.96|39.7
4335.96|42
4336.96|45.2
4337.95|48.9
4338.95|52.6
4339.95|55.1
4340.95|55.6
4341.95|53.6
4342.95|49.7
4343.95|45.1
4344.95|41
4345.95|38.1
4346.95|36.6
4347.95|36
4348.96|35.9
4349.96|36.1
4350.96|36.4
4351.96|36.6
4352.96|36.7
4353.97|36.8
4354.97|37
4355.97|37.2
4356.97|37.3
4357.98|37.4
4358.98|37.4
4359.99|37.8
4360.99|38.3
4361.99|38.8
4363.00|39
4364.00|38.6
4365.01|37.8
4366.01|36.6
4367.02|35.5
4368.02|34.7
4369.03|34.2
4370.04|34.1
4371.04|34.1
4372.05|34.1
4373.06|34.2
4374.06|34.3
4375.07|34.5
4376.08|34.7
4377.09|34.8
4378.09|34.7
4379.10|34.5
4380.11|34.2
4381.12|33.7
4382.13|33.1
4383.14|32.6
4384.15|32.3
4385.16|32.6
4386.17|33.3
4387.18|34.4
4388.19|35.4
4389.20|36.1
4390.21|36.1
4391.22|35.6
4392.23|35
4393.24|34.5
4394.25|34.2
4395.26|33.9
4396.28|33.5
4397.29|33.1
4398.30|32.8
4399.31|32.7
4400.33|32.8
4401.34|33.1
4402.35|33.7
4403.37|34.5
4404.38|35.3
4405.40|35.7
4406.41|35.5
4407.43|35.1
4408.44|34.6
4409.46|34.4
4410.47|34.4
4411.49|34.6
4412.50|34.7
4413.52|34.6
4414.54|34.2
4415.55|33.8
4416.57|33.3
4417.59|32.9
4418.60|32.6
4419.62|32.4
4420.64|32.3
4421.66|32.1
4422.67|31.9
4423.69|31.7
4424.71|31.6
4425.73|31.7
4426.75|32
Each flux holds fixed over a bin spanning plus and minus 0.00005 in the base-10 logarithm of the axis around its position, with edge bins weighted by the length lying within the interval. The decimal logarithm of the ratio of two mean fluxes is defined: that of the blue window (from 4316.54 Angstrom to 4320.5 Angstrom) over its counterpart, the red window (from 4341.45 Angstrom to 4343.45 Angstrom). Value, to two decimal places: -0.16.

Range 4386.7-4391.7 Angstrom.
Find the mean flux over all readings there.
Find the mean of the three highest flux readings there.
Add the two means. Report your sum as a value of 71.5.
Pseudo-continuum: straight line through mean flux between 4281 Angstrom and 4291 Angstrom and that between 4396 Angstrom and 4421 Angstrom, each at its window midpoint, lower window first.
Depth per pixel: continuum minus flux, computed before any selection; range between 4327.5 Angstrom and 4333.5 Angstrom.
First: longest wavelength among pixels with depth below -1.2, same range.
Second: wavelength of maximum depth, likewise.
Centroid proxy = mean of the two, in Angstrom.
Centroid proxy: 4330.5 Angstrom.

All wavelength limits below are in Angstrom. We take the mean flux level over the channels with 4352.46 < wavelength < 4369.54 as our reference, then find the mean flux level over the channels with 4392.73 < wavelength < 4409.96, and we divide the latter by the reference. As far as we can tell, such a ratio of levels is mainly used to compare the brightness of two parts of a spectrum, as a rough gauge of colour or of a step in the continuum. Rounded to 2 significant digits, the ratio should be 0.92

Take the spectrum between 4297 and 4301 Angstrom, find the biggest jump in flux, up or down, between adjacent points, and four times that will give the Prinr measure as 6.0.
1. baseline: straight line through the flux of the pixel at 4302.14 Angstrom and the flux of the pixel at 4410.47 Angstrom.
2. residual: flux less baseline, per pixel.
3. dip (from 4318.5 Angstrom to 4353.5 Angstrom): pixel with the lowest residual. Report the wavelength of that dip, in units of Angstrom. 4325.99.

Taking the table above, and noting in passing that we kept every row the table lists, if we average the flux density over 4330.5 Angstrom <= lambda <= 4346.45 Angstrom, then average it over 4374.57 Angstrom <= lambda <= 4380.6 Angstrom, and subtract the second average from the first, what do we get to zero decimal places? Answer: 10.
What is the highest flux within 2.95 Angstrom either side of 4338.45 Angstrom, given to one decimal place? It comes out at 55.6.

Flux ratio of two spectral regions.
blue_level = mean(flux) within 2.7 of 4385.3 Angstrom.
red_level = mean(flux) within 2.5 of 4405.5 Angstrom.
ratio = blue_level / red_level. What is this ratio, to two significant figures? 0.94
